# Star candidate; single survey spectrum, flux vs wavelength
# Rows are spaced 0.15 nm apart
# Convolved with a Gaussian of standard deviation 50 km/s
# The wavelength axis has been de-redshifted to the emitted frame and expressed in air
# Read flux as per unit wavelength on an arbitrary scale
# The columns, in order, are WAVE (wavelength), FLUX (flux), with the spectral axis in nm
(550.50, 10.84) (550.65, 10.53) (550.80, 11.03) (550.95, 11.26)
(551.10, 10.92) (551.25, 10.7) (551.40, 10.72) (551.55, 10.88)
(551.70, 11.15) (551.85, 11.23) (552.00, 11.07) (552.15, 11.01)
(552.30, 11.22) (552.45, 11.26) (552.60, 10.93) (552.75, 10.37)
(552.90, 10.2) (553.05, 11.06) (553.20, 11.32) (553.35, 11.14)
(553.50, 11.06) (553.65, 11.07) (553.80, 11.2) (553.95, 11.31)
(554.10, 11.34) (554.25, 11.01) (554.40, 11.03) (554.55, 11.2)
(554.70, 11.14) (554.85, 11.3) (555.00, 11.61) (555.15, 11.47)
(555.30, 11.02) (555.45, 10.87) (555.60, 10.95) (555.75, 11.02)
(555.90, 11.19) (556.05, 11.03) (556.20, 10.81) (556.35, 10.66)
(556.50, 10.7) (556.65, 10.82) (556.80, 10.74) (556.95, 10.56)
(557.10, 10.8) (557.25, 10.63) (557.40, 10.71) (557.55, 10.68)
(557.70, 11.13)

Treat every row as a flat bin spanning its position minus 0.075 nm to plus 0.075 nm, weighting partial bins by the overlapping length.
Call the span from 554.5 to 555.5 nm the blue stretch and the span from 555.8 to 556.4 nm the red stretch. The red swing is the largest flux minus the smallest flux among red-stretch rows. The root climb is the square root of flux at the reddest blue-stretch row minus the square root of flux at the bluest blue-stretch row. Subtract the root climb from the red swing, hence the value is 0.6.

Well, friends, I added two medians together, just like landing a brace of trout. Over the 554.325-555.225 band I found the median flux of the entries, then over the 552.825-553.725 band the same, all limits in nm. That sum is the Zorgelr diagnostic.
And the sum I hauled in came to 22.3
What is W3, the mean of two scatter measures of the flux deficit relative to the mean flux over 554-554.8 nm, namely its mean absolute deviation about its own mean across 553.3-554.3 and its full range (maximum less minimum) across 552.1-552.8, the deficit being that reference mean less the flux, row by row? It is 0.50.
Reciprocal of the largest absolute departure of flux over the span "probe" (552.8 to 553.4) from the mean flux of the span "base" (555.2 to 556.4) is 1.3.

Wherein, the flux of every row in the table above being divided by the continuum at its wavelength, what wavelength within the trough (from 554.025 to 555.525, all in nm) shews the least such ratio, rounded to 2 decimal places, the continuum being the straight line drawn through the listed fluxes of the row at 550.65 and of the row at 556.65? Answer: 555.45 nm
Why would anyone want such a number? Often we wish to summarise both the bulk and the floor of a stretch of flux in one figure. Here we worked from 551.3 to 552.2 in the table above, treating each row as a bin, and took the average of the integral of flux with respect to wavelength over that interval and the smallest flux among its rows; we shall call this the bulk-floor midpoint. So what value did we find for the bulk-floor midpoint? 10.3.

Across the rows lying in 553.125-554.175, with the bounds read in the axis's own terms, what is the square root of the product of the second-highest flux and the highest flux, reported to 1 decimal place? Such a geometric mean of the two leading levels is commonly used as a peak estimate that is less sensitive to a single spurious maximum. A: 11.3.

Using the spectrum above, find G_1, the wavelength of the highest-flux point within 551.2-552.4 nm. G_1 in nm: 551.85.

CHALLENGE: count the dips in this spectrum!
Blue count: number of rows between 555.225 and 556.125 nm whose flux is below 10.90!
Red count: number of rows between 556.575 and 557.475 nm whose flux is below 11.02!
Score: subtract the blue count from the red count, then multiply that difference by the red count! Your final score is 30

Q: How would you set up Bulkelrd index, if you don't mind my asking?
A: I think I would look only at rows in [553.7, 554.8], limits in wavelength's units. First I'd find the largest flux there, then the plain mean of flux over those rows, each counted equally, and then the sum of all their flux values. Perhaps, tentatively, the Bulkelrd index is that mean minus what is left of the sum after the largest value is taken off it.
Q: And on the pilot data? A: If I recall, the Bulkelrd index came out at -55.7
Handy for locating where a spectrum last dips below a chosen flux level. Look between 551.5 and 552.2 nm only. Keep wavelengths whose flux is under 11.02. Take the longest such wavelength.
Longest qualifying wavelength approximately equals 552.15 nm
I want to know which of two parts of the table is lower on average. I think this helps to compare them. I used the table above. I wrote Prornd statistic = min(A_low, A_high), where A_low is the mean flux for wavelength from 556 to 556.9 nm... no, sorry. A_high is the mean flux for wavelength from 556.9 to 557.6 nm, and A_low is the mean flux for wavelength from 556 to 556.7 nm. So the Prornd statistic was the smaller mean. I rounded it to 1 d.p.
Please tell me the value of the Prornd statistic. 10.7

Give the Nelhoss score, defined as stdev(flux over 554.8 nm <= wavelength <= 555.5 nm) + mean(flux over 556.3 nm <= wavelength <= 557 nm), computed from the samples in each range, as 11.0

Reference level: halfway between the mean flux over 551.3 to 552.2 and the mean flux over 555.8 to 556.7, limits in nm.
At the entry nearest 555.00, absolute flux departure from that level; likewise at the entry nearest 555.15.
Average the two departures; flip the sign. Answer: -0.6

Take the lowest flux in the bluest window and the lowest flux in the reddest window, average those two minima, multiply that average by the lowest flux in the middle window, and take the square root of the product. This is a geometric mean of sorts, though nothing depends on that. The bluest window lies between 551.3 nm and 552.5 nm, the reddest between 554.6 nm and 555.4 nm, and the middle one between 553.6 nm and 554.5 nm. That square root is 10.9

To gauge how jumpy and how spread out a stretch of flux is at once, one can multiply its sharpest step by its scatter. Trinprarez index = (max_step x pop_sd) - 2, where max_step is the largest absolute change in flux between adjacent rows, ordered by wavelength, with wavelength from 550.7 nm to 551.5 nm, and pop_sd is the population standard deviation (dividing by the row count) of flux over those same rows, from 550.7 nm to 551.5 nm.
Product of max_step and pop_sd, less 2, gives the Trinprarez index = -1.93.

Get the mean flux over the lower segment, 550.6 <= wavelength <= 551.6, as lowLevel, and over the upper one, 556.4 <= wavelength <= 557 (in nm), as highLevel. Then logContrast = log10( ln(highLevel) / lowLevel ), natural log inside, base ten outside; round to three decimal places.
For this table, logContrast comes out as -0.661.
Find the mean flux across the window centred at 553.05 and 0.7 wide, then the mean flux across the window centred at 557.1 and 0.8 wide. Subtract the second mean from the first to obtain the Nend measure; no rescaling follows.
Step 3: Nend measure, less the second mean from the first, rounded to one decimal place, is 0.1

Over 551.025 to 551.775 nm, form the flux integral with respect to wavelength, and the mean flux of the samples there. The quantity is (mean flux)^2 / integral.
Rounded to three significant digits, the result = 14.5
